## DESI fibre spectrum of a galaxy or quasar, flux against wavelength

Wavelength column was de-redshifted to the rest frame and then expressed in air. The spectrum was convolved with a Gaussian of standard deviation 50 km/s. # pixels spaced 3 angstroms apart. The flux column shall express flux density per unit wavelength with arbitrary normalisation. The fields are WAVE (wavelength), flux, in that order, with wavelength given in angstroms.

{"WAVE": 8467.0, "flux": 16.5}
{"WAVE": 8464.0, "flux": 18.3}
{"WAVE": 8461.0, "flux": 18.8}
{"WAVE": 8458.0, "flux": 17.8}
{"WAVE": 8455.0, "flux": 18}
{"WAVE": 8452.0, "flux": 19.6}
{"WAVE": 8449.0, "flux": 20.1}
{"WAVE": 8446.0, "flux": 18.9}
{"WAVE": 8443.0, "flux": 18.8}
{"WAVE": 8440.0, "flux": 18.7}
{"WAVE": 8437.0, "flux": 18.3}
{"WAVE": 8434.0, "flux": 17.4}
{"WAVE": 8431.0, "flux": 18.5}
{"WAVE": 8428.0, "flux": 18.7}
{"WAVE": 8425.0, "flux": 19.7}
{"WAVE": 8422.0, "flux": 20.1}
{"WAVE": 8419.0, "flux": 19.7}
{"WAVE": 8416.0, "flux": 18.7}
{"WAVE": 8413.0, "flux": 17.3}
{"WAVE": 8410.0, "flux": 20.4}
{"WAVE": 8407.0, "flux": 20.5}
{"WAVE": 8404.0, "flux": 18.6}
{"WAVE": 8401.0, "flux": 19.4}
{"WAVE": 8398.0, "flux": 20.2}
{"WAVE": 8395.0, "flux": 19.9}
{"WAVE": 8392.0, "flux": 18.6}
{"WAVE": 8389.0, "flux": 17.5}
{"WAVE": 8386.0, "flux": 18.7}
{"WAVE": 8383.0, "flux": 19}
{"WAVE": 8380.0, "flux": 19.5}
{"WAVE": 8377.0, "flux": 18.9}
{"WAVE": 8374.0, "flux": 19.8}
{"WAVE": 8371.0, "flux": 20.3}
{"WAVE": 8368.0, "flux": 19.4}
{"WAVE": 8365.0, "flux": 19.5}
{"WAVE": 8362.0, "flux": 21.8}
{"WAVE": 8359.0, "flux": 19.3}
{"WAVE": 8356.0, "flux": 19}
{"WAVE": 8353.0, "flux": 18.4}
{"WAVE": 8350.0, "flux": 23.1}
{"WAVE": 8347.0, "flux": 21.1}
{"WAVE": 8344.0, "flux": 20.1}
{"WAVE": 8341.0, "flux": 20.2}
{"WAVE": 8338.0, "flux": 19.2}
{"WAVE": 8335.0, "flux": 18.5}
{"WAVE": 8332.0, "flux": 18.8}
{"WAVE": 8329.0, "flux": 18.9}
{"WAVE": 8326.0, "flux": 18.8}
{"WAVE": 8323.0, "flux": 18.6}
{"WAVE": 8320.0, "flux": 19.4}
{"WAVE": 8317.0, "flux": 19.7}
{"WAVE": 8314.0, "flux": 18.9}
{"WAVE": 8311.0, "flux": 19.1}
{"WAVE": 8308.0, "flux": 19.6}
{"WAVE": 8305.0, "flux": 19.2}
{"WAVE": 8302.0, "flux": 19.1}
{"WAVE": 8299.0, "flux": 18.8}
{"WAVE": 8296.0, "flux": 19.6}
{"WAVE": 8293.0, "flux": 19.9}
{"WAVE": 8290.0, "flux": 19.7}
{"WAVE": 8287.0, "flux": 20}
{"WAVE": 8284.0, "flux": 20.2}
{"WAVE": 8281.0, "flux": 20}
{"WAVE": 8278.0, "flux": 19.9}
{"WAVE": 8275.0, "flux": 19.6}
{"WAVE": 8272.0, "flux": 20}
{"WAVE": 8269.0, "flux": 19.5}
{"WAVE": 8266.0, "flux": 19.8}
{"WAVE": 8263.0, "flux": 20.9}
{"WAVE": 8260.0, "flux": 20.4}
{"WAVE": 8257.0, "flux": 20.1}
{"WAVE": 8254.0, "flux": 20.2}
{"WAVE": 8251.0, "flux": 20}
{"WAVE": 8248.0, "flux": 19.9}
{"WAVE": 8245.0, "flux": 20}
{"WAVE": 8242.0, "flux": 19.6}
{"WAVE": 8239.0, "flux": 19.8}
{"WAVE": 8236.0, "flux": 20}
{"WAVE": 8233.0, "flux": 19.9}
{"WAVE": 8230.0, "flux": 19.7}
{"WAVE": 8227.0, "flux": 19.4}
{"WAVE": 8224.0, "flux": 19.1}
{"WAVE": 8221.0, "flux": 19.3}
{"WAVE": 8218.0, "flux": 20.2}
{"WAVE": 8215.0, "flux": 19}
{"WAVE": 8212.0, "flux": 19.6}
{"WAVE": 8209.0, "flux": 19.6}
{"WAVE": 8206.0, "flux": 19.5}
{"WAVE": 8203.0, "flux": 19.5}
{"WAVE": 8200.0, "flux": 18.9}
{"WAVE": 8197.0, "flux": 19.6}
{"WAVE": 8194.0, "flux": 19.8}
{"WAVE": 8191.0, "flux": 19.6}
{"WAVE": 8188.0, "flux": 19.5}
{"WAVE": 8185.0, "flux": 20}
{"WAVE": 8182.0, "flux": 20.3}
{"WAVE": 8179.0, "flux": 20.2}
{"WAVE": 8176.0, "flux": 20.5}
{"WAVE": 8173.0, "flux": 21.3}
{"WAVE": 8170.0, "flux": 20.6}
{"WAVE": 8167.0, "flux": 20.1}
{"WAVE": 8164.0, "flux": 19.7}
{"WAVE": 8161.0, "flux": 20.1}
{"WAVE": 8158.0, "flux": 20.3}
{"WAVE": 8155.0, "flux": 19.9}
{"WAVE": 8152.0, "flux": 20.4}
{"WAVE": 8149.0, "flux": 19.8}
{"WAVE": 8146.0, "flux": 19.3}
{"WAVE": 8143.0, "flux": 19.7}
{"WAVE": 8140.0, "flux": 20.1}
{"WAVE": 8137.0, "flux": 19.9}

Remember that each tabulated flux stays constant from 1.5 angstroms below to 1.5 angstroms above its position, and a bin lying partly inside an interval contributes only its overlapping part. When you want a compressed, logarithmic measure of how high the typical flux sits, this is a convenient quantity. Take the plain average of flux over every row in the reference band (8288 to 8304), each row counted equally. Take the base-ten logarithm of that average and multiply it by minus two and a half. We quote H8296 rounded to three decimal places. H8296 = -3.221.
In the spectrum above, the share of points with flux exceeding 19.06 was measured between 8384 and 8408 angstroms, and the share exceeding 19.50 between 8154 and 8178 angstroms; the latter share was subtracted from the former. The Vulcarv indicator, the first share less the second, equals -0.50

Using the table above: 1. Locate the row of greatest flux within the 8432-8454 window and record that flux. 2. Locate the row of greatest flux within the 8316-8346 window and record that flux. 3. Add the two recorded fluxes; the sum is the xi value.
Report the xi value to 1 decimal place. 40.3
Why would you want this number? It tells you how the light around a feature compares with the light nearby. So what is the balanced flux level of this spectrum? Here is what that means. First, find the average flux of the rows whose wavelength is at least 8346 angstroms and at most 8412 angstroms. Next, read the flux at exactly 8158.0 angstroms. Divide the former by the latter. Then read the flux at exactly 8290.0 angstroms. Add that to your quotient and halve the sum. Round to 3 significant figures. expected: 10.3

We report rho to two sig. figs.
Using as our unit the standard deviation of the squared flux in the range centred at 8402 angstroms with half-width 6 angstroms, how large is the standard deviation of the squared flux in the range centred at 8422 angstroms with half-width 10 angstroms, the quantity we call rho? 1.1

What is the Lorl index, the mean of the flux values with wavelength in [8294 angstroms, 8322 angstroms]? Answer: 19.27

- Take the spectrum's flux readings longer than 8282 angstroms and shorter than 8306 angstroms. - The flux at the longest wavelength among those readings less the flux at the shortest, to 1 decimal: -1.0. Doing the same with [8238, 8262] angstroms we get 0.6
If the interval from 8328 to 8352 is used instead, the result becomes 4.2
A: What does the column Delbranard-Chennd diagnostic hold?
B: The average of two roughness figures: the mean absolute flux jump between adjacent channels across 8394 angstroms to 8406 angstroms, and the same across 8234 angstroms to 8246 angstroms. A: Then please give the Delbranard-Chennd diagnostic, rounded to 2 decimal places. 0.45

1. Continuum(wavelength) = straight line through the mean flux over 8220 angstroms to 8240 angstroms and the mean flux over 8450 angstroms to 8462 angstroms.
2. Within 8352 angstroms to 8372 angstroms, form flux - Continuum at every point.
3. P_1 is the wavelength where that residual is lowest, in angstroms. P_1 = 8353.0 angstroms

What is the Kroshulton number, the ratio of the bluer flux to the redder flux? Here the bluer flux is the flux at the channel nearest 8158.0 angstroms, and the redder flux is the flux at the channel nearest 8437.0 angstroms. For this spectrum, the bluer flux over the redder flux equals 1.11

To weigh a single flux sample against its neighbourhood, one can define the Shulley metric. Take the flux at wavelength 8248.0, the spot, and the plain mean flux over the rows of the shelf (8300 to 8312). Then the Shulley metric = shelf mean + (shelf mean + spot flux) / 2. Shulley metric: 38.8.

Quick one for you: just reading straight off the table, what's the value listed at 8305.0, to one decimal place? 19.2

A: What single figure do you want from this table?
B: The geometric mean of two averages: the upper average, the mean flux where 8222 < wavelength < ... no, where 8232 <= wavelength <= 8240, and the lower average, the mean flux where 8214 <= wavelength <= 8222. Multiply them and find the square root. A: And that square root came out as 19.7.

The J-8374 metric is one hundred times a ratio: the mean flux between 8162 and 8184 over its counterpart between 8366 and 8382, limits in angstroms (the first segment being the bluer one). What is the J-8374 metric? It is 104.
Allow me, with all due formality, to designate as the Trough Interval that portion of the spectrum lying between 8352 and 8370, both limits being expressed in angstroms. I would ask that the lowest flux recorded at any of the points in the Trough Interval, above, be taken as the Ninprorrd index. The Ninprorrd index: 18.4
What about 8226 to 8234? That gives 19.4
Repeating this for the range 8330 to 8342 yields 18.5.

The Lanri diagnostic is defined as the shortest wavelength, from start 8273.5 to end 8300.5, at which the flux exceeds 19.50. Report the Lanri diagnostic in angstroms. 8275.0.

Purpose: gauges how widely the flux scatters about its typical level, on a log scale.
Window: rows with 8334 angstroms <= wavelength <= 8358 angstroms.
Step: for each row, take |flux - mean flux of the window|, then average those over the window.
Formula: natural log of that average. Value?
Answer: 0.16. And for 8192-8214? -1.76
